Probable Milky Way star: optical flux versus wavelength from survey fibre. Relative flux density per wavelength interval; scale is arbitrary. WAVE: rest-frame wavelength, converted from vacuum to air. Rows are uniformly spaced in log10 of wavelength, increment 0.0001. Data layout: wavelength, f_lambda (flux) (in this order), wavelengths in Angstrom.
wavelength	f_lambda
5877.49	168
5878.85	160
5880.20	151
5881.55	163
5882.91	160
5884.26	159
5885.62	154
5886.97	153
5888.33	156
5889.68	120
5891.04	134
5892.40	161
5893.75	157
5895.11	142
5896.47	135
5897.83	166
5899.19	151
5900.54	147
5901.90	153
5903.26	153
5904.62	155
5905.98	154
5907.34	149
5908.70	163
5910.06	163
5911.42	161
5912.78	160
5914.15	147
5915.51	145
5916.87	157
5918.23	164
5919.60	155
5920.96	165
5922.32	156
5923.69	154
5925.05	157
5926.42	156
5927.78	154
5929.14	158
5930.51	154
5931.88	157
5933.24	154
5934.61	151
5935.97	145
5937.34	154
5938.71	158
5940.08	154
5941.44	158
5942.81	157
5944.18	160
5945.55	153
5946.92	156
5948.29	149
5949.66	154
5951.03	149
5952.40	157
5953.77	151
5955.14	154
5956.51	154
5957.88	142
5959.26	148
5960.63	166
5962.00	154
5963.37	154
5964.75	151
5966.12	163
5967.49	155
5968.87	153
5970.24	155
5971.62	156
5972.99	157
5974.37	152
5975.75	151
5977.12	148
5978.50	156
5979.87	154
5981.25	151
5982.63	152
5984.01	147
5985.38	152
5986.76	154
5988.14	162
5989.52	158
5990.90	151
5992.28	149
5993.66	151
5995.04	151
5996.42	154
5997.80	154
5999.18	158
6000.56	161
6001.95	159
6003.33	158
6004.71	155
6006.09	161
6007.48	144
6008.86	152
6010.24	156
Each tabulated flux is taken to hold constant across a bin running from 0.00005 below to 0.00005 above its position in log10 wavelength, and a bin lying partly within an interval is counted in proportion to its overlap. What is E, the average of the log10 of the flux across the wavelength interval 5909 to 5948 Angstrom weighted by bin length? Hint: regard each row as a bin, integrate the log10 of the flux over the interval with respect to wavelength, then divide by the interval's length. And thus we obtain 2.192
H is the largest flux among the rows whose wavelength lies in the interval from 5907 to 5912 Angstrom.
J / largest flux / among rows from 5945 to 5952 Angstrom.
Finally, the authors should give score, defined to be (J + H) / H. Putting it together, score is 1.96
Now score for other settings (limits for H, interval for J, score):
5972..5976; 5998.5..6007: 2.03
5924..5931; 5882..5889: 2.01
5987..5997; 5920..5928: 2.02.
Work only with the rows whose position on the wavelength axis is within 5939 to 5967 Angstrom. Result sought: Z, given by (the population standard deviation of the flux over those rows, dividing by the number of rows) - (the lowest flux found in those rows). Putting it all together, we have -137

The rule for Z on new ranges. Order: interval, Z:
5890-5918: -125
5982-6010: -139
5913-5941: -140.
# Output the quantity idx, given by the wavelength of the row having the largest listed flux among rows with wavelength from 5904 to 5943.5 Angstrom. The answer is 5920.96 Angstrom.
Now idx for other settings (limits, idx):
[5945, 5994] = 5960.63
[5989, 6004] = 6000.56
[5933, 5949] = 5944.18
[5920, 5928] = 5920.96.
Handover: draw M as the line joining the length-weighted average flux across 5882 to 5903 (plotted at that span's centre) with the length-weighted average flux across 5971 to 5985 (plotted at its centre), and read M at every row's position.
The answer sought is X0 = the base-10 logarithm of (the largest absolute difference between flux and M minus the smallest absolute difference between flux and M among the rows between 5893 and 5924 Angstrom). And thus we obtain 1.18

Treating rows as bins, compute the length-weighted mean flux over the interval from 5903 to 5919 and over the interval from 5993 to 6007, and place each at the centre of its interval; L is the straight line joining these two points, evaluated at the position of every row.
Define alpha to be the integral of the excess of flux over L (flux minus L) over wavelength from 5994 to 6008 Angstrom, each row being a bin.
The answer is -7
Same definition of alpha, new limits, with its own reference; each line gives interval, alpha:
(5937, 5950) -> -8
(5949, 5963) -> -43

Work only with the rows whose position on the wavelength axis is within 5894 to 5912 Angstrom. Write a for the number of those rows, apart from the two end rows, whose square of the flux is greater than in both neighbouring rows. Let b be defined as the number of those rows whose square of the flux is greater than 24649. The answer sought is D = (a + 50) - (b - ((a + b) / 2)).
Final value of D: 51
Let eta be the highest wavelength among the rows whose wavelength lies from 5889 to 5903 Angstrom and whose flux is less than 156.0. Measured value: 5901.90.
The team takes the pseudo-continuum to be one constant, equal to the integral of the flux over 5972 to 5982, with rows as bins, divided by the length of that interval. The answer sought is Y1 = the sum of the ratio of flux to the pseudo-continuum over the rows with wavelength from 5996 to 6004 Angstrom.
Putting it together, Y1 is 6.2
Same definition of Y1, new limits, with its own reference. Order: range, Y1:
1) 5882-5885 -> 2.1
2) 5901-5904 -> 2.0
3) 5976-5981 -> 3.0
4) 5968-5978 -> 7.0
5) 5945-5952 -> 5.0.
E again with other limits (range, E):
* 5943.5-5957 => 2.187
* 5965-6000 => 2.187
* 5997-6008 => 2.193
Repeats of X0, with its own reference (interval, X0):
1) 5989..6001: 0.84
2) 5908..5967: 1.14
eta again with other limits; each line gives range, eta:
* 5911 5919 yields 5915.51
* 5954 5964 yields 5963.37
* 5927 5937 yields 5935.97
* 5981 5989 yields 5986.76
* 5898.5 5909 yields 5907.34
